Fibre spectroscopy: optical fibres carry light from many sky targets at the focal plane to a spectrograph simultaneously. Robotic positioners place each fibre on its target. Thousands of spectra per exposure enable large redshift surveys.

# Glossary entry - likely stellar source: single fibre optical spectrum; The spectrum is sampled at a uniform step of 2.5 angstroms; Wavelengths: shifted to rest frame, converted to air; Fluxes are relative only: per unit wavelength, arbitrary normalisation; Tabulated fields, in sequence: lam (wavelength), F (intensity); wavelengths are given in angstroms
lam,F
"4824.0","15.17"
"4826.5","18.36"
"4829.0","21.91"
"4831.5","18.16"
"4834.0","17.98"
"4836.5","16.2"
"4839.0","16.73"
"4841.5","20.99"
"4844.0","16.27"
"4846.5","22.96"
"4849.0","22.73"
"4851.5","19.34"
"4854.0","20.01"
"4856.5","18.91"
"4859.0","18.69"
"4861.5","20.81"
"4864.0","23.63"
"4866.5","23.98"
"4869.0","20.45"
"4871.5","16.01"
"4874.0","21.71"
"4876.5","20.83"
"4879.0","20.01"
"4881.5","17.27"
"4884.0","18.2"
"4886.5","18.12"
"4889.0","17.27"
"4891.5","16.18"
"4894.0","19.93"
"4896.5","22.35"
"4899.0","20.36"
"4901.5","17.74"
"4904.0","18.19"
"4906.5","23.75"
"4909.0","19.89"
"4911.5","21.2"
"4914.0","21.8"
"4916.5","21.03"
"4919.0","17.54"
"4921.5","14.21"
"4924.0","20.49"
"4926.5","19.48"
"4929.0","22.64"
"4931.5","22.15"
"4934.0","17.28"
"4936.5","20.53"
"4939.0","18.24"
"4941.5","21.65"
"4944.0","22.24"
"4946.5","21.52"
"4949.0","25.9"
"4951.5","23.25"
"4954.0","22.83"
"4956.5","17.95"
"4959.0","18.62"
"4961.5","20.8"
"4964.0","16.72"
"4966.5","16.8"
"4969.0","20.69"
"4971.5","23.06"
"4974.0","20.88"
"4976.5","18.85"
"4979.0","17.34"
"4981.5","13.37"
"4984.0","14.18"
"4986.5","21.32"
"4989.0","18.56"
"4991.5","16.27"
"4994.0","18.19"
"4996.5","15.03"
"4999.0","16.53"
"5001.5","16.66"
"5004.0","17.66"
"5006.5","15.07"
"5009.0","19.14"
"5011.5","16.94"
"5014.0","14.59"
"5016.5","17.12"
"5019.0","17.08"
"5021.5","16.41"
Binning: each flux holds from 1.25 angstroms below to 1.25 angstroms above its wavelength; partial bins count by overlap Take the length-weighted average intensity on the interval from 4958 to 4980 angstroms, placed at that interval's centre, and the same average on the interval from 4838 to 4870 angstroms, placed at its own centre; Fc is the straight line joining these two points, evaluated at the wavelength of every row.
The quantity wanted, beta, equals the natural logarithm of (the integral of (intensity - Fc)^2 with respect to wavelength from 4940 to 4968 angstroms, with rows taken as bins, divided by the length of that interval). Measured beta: 2.19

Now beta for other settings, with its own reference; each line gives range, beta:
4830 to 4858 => 1.98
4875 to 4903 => 1.52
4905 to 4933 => 1.88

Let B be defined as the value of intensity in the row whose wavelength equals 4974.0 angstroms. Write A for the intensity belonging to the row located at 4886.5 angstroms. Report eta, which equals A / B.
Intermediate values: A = 18.12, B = 20.88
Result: 0.87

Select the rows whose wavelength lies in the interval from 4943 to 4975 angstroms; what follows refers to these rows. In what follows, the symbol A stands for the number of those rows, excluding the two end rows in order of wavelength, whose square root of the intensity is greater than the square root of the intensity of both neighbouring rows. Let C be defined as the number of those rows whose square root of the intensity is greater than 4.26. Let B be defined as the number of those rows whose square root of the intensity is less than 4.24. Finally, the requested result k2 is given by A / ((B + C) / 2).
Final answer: 0.46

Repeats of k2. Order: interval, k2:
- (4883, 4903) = 0.29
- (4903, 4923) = 0.50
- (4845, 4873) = 0.36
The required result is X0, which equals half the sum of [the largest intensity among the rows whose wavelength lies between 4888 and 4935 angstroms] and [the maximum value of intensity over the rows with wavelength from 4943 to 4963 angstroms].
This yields 24.8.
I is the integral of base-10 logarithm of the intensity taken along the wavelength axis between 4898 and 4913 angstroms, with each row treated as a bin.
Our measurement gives 19.6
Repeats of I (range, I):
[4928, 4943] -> 19.6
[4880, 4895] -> 18.8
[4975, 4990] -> 18.5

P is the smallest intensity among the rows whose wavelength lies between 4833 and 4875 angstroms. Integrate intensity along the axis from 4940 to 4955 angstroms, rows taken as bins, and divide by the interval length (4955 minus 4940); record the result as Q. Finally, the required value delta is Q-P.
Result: 6.8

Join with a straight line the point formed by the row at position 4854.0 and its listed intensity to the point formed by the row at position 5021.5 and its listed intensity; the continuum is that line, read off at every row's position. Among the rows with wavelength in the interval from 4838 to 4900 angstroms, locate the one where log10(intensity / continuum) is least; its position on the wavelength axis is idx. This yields 4844.0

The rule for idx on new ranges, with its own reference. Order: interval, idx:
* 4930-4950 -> 4934.0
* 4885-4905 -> 4891.5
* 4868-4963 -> 4921.5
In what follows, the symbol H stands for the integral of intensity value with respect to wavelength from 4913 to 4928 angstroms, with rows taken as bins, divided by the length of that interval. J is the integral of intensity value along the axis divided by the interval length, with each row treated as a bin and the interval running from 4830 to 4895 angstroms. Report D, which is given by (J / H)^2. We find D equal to 1.03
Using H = 19.1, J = 19.4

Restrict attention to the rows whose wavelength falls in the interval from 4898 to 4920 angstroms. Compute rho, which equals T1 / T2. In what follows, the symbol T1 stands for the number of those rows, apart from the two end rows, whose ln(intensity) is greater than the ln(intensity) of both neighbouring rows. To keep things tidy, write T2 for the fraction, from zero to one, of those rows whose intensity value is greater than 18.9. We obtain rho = 3.0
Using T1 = 2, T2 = 0.67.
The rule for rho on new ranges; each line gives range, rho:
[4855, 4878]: 2.6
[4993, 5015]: 18.0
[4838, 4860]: 4.5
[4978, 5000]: 18.0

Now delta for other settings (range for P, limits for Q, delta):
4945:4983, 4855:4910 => 6.4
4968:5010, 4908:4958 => 7.2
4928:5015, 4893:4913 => 7.1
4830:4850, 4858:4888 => 3.8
